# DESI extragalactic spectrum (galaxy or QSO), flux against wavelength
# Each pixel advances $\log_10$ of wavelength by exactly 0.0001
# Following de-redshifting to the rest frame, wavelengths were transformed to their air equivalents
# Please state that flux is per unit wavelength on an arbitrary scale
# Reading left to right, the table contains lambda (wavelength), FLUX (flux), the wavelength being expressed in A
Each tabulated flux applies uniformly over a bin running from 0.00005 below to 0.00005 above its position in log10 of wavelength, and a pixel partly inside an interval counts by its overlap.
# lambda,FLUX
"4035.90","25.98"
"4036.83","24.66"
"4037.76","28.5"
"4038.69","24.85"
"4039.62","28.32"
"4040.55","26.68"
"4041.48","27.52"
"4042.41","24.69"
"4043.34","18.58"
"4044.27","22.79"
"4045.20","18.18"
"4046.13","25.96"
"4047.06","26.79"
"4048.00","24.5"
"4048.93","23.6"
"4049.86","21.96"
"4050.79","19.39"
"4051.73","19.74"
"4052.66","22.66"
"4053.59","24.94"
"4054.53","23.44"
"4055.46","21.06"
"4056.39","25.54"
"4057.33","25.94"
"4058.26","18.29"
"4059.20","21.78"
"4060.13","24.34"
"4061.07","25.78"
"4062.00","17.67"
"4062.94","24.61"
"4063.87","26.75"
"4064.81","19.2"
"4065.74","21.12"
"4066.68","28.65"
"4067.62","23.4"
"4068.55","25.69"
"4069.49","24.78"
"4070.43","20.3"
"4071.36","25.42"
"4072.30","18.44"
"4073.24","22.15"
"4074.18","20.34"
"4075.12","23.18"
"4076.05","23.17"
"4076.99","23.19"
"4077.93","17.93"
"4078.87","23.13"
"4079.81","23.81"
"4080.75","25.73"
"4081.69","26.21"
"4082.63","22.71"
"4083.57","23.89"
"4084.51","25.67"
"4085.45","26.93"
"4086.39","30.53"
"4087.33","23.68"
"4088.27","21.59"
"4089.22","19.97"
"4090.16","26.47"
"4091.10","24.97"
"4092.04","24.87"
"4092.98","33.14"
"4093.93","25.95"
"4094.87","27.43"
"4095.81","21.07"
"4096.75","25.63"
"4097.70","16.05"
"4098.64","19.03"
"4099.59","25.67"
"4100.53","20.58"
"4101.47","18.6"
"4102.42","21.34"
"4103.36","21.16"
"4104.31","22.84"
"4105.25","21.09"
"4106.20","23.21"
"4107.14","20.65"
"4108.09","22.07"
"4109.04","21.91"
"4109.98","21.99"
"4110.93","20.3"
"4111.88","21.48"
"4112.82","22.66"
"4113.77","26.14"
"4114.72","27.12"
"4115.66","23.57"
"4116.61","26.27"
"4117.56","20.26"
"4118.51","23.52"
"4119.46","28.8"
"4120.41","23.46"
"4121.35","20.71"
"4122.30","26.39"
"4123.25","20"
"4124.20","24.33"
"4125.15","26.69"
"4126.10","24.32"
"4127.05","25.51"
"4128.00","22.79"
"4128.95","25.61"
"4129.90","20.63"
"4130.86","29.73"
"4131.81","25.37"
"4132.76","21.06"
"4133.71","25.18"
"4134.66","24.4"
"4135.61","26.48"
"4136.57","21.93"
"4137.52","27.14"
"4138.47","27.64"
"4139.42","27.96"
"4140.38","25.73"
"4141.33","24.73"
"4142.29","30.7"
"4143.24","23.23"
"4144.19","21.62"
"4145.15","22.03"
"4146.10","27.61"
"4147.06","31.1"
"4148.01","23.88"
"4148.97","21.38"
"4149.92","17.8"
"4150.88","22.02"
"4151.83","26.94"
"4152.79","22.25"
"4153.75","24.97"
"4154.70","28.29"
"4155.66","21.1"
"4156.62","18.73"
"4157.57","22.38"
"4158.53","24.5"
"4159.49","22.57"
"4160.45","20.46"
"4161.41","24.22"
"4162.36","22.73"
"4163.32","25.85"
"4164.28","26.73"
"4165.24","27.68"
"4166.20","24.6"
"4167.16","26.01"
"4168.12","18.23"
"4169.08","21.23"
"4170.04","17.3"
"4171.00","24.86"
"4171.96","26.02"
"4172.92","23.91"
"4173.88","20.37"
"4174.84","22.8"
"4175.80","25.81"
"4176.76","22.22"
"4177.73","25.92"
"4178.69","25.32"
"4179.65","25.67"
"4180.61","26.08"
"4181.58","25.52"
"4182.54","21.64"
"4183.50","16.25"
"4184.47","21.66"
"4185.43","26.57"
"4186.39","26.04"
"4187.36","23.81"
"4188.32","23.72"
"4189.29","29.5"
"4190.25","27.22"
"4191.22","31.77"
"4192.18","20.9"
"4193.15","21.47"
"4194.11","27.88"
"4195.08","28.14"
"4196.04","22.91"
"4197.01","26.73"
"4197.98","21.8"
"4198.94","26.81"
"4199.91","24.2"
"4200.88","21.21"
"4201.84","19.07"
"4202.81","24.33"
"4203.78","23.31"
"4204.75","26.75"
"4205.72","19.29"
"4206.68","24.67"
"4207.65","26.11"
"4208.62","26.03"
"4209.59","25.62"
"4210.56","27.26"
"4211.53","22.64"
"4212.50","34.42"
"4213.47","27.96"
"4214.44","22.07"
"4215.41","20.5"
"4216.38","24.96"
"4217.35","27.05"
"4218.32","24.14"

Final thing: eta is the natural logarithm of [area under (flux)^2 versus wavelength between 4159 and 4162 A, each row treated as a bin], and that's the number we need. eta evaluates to 7.33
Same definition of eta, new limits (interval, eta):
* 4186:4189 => 7.52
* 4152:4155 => 7.56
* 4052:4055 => 7.41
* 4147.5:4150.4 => 7.19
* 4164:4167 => 7.64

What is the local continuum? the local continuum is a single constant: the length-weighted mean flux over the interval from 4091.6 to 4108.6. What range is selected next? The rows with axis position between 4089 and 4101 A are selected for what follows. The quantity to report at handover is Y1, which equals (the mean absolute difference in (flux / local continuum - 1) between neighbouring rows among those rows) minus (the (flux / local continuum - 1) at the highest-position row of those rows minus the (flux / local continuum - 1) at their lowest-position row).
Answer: 0.19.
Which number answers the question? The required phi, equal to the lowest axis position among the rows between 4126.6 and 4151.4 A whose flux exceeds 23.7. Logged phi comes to 4127.05 A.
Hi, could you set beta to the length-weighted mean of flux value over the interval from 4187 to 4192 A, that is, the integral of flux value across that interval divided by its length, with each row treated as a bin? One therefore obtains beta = 26.9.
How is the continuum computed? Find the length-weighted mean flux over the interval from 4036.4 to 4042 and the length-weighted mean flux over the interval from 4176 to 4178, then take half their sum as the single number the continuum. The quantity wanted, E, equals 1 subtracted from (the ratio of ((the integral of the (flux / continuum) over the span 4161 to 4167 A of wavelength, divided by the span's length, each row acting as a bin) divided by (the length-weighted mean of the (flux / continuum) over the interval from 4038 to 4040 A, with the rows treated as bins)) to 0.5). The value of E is 0.90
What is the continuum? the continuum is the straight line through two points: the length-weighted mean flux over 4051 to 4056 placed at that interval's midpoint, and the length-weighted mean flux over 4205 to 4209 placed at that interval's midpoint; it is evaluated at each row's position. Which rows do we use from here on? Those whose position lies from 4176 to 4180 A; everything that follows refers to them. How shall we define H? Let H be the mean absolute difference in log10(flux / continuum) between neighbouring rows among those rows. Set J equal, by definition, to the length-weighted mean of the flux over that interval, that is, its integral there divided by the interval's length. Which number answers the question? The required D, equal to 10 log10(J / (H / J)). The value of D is 43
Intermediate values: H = 0.028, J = 24.8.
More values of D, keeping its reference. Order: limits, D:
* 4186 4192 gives 42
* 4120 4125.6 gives 38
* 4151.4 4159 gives 39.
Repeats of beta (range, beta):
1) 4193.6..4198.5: 25.5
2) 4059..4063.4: 22.9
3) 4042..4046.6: 22.0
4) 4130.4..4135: 25.2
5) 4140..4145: 25.0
